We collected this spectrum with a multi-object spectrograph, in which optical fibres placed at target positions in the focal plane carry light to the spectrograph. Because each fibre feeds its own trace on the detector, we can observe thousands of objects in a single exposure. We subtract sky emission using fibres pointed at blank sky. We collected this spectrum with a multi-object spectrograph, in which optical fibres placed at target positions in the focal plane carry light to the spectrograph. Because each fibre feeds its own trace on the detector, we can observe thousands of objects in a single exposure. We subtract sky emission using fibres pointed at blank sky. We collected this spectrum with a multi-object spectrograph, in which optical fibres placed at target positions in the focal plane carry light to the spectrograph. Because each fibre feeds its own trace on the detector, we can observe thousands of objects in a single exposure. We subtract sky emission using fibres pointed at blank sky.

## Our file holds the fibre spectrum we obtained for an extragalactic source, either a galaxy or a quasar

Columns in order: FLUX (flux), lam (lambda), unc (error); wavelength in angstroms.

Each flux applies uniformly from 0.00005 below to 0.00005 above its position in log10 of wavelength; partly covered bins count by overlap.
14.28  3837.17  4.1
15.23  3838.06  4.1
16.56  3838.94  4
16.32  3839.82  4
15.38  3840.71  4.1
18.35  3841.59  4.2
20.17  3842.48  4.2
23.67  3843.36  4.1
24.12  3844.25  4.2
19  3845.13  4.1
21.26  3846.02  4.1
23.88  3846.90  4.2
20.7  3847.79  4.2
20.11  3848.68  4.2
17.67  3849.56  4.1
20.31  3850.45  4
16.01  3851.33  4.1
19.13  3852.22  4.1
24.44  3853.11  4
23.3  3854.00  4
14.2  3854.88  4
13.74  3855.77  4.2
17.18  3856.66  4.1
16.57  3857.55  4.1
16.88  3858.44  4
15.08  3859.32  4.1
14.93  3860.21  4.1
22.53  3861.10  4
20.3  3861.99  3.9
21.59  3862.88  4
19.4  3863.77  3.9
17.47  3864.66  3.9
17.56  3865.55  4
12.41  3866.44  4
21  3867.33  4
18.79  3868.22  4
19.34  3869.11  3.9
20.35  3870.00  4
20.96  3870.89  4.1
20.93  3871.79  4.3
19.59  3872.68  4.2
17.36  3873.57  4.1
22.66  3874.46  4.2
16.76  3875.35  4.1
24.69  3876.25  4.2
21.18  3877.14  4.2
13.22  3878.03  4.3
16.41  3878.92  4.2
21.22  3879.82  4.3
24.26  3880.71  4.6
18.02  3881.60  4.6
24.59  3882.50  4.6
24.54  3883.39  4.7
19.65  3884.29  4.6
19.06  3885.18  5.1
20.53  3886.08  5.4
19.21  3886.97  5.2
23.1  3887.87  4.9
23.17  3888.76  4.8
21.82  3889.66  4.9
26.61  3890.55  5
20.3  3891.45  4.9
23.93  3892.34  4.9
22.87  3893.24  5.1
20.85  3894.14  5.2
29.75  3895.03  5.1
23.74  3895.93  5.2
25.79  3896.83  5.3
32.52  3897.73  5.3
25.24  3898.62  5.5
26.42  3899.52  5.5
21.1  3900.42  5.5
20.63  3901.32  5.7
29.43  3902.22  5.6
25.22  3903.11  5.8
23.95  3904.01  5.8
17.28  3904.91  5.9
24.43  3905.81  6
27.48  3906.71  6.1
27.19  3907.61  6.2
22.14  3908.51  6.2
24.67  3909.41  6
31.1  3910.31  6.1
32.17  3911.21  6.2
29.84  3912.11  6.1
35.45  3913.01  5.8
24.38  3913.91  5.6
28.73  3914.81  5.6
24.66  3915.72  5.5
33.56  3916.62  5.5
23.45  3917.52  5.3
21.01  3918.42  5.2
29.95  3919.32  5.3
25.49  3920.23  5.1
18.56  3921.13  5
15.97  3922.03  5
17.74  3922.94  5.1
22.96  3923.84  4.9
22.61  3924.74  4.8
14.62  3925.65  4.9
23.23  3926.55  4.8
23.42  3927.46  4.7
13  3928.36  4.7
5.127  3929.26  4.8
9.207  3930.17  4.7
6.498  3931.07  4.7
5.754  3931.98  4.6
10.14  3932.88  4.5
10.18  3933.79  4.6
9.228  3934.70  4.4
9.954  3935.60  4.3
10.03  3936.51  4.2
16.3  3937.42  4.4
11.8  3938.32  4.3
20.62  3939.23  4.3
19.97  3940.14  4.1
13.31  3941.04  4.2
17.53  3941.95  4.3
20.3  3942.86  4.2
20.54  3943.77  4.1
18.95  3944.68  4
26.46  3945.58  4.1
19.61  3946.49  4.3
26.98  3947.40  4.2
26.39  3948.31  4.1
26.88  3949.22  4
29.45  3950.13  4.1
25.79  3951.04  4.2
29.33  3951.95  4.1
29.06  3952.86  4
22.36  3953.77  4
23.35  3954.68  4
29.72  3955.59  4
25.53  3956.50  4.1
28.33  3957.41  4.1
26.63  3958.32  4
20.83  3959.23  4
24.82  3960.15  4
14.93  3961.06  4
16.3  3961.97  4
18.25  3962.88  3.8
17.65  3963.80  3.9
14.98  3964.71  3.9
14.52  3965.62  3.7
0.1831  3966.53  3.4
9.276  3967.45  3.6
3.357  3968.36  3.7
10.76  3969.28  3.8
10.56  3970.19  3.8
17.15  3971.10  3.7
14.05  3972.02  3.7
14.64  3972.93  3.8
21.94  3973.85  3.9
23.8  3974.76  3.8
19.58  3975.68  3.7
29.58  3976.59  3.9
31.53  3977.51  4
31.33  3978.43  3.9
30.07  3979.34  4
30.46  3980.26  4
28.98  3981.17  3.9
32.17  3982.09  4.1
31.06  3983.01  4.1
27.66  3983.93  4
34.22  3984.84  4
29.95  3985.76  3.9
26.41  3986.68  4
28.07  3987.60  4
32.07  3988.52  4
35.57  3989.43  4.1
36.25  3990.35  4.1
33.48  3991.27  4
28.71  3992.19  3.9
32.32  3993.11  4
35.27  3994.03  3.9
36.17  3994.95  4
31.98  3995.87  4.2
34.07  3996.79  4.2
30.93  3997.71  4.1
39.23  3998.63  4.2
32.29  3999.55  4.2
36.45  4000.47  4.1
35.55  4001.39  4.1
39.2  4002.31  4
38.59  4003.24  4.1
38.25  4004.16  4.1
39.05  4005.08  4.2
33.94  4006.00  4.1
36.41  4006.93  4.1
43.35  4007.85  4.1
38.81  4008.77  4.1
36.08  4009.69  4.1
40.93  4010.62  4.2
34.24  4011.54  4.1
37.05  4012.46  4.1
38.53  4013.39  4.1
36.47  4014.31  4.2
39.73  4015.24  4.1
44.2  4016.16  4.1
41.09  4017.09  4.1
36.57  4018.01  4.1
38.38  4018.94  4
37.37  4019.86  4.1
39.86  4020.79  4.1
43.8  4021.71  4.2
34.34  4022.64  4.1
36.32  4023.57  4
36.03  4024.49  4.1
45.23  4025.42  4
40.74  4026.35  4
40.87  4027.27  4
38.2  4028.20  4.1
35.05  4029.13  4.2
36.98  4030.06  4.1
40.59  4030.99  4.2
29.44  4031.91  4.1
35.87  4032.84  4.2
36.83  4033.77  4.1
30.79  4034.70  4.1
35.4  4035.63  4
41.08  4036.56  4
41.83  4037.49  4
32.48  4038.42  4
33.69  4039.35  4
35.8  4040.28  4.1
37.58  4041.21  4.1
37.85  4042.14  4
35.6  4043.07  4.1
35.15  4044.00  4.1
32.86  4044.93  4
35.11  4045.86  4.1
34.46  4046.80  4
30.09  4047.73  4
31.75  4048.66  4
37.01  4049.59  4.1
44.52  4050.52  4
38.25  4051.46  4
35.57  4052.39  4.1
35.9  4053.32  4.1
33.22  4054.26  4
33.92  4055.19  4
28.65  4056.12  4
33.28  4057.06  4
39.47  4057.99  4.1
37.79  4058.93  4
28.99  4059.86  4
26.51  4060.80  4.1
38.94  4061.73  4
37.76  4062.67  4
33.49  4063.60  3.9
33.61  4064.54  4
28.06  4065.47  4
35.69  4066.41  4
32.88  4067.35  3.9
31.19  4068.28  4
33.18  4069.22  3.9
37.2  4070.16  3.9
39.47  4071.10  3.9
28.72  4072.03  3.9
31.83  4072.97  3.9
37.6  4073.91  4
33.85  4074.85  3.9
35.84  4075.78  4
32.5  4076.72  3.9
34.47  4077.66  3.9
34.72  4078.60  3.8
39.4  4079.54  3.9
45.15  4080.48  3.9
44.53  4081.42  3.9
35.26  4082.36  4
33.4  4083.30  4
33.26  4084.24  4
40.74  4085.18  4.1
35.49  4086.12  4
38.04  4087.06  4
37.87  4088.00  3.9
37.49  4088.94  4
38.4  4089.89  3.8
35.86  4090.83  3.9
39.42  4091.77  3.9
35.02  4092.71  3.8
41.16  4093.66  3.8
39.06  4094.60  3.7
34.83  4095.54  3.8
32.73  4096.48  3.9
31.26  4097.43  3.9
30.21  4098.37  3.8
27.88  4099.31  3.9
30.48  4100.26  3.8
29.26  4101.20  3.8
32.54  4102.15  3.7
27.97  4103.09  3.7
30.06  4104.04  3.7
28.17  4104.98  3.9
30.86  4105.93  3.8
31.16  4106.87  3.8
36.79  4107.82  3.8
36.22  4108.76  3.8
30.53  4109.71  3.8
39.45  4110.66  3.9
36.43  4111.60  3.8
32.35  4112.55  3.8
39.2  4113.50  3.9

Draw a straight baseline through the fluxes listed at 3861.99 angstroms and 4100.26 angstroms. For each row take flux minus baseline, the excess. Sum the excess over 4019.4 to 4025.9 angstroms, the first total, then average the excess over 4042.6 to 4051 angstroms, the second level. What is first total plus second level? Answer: 90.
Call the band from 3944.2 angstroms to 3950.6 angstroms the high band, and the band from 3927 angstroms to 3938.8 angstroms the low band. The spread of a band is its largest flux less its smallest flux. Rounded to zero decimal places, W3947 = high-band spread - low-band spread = -8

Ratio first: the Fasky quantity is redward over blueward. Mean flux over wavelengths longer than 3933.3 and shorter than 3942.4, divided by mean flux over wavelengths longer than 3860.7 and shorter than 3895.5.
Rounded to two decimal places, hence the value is 0.67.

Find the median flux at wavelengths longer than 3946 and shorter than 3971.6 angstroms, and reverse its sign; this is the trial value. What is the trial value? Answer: -22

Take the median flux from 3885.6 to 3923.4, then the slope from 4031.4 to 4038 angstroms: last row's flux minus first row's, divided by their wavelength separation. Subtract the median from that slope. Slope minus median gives -22.2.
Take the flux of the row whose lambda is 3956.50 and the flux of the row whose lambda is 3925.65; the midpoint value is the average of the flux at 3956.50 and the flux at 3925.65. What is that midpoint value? 20.1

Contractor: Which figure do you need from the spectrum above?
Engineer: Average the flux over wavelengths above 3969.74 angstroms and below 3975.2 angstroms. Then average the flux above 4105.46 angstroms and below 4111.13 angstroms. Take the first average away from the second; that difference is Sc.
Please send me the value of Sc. 17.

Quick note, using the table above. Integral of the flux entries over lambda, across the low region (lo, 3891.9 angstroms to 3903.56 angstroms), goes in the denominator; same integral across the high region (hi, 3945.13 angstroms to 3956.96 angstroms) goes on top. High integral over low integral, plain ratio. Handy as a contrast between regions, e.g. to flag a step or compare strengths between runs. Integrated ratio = 1.06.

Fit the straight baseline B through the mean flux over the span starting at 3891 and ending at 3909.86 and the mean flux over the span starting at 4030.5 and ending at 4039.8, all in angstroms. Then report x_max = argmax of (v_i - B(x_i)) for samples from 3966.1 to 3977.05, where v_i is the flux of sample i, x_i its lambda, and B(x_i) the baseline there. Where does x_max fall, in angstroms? 3976.59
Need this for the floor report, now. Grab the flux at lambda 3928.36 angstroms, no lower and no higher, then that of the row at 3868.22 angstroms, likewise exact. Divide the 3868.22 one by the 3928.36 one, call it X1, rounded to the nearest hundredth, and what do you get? 1.45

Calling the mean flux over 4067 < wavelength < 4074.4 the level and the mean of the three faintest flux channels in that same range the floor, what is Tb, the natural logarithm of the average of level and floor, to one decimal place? 3.5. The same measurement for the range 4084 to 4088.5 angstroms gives 3.6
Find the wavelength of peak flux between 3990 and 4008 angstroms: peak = 4007.85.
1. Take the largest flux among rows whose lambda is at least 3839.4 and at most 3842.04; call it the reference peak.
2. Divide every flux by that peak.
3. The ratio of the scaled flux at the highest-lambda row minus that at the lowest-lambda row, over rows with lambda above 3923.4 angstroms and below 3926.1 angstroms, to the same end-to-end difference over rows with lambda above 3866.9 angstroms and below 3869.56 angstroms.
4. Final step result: 5.0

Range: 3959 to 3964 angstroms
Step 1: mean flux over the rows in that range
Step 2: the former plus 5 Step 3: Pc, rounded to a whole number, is 24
